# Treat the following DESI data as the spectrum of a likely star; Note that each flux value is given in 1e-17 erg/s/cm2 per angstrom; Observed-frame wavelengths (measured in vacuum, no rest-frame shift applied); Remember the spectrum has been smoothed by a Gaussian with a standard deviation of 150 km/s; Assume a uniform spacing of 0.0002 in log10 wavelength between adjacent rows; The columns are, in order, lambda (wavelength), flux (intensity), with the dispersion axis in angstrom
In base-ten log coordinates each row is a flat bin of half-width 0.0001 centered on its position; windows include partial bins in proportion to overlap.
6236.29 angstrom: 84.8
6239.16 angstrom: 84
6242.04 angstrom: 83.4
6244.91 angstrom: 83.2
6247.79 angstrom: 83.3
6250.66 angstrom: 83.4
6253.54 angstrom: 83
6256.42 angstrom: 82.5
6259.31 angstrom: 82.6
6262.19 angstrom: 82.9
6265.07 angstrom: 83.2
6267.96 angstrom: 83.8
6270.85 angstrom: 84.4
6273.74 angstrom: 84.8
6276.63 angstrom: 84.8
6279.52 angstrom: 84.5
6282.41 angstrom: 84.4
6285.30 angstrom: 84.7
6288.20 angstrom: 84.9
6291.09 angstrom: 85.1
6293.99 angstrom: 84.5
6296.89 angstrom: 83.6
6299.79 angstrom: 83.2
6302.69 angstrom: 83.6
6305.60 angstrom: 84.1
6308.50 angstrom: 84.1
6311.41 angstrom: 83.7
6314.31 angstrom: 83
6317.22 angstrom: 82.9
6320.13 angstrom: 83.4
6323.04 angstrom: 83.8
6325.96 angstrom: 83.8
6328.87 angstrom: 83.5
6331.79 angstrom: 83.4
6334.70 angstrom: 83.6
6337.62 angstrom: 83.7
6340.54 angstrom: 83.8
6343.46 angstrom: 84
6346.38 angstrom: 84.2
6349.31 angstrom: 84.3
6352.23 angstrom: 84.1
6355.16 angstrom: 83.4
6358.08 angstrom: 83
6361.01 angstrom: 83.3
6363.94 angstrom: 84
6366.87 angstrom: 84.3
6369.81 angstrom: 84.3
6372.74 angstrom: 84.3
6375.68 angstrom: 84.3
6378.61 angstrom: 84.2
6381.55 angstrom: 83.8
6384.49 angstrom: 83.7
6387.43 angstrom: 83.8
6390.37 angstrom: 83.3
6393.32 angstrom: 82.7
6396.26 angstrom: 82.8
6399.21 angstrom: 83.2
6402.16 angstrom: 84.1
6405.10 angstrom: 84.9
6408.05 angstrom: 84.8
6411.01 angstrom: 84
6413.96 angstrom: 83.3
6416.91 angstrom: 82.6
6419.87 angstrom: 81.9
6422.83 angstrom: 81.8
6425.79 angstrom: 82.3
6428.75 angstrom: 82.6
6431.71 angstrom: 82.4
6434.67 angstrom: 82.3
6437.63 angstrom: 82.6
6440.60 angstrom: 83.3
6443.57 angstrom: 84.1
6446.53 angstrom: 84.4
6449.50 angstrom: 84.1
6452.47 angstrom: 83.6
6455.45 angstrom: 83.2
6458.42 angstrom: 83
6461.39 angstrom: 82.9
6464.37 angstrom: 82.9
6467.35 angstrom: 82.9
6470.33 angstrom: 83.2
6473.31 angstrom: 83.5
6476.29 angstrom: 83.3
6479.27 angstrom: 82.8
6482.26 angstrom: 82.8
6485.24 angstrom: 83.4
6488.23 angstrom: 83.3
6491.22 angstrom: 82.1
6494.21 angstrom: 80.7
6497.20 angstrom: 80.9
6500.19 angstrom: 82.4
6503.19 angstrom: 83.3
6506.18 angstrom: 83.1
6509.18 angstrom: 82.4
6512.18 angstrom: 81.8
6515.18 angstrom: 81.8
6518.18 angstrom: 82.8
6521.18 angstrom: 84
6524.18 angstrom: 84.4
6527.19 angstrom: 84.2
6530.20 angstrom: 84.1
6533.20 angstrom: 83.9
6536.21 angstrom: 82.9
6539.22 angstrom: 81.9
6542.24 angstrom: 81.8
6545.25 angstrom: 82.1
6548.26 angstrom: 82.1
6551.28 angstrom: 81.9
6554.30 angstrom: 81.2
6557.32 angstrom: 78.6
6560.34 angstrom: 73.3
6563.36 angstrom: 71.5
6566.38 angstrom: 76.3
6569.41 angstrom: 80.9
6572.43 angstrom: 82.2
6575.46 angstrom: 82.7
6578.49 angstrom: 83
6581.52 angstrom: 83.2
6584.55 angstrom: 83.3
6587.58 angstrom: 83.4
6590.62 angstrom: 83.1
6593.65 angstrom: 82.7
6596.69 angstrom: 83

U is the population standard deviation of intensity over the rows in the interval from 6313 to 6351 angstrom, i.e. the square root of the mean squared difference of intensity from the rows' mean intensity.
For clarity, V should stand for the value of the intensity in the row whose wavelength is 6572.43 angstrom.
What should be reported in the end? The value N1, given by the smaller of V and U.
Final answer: 0.4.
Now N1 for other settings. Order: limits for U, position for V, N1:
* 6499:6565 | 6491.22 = 3.2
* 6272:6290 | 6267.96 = 0.2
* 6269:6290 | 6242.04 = 0.2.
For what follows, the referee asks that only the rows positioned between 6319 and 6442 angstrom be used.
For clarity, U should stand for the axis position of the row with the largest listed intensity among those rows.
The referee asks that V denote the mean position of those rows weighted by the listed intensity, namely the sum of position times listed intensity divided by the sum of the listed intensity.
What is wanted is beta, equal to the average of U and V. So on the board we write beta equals 6392.6 angstrom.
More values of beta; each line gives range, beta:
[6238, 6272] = 6262.9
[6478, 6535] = 6515.2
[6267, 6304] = 6288.2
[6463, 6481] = 6472.6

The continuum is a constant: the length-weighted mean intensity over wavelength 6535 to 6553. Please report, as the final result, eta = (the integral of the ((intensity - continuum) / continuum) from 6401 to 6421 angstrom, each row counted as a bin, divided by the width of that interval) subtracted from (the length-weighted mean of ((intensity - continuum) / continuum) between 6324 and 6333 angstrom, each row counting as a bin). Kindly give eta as -0.001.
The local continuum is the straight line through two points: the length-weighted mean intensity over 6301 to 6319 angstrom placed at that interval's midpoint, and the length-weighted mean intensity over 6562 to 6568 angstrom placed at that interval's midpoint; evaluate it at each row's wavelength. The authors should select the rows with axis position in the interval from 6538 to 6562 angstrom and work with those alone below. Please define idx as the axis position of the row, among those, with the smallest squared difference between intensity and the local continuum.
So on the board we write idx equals 6560.34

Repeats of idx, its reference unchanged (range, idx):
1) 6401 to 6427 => 6419.87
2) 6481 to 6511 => 6494.21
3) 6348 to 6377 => 6358.08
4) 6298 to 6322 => 6311.41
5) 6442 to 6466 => 6458.42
